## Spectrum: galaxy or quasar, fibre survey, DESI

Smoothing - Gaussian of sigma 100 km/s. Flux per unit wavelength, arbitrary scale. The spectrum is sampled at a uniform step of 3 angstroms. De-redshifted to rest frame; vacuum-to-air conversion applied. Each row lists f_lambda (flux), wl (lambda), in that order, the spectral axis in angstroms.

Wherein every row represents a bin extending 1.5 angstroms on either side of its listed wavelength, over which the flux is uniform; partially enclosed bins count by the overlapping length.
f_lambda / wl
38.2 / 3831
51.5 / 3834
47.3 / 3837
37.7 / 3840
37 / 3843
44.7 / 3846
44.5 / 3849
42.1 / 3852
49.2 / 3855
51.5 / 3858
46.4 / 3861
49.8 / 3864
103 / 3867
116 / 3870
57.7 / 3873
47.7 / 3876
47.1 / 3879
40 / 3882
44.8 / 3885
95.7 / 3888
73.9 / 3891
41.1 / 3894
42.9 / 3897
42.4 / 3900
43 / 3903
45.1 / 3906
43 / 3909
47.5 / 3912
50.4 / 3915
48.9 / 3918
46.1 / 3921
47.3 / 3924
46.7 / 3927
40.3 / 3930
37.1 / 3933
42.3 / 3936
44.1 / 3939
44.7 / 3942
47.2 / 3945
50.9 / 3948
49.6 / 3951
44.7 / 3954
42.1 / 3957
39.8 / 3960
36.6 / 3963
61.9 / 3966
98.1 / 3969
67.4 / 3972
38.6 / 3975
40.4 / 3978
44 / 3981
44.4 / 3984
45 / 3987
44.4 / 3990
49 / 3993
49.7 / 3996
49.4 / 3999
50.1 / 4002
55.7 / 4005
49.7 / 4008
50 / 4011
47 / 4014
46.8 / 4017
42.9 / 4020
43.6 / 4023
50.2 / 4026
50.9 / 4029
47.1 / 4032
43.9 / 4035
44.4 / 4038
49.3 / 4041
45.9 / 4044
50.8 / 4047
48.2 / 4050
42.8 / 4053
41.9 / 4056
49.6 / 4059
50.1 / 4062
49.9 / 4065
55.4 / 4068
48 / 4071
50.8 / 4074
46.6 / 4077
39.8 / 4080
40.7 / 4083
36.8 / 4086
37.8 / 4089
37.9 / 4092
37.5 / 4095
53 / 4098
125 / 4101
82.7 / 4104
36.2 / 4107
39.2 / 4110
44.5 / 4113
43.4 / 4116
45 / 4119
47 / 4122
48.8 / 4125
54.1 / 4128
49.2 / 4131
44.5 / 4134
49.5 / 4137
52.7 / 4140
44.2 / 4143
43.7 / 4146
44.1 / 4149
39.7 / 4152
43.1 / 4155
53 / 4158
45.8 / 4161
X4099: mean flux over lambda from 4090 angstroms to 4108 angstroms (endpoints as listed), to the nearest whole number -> 62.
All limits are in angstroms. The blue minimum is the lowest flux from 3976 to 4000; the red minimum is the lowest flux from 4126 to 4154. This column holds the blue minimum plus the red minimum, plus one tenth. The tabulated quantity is 80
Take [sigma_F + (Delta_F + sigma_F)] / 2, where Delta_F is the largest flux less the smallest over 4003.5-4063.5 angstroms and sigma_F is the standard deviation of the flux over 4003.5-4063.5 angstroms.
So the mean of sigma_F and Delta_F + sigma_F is 10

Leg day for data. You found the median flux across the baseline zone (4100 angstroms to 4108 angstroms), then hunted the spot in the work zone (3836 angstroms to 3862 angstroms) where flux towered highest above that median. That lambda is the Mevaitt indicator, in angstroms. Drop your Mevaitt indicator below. 3858 angstroms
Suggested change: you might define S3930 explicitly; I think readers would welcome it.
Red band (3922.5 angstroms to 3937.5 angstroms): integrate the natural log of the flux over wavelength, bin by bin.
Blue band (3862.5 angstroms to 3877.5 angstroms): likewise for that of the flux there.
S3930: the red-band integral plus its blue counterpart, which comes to 119.9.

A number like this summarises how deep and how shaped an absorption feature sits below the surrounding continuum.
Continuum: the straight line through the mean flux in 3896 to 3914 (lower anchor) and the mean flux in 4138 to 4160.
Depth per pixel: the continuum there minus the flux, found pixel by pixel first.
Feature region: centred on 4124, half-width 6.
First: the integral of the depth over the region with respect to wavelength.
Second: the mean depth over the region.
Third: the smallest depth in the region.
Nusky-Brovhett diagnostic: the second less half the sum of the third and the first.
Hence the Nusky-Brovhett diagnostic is 20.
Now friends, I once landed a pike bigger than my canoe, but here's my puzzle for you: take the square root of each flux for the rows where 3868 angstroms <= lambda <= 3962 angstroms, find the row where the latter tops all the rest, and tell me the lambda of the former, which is 3870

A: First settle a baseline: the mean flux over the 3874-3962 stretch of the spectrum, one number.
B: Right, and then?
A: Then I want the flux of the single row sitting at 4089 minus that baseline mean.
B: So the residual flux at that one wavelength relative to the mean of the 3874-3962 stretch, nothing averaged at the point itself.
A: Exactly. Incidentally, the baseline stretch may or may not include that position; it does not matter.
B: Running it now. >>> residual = -9.7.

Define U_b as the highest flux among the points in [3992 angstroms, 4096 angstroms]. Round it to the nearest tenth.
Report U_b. 55.7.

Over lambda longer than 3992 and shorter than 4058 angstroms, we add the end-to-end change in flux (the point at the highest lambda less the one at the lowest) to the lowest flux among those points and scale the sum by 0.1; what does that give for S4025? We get 3.5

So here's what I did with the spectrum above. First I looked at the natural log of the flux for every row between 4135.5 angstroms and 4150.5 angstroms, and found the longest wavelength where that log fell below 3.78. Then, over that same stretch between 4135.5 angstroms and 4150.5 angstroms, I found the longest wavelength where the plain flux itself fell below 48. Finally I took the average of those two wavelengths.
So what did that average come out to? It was 4147.5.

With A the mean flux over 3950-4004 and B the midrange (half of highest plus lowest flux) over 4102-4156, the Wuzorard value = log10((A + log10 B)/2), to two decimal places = 1.41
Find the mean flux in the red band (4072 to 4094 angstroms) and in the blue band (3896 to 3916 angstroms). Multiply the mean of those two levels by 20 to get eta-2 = 864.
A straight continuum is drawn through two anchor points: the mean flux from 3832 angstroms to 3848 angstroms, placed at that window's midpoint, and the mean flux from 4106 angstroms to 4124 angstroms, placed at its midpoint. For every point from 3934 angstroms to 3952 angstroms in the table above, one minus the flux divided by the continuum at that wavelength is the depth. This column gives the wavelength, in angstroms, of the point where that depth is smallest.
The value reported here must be 3948 angstroms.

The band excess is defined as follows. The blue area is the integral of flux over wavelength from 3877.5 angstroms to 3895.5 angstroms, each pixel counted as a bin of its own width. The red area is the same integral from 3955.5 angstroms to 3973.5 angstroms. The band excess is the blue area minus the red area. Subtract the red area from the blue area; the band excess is -10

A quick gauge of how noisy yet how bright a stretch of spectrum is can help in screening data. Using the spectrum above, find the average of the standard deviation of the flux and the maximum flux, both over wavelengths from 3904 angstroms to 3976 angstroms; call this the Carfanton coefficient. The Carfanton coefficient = 55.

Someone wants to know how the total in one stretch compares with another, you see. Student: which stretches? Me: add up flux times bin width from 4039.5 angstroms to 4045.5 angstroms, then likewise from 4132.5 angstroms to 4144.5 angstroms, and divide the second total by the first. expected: 2.0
